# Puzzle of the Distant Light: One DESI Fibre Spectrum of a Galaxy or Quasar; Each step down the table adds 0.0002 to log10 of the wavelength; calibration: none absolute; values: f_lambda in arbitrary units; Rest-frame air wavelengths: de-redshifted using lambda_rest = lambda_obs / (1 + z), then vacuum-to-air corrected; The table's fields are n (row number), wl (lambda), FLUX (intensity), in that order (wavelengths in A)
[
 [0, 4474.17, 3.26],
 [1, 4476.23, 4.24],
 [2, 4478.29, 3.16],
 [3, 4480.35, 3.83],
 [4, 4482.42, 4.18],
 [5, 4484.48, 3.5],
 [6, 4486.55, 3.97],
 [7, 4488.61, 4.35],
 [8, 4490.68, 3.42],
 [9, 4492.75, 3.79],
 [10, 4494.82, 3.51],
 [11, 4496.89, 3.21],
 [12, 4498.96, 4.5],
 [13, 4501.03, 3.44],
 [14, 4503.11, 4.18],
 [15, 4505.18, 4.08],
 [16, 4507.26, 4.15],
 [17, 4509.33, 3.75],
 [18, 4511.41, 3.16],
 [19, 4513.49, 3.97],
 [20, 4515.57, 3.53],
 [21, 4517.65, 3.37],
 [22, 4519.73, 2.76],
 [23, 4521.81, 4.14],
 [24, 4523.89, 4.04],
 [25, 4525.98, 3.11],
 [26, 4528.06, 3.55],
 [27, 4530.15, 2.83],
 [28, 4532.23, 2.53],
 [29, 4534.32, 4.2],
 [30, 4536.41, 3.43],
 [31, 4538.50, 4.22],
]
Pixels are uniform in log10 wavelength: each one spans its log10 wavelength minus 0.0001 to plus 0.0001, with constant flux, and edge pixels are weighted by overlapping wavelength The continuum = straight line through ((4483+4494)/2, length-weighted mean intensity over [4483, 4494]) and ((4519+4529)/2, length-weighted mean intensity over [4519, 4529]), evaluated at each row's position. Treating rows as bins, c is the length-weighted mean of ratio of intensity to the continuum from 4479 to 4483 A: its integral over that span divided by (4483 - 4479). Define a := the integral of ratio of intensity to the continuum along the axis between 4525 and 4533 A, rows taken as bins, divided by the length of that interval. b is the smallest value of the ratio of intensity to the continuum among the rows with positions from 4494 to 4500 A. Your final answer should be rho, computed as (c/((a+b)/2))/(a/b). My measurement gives 1.17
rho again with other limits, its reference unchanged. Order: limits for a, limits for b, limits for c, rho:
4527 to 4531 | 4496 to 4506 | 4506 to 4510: 1.15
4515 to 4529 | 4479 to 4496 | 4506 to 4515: 1.00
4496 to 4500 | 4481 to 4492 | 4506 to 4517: 0.91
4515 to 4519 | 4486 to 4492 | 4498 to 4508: 1.14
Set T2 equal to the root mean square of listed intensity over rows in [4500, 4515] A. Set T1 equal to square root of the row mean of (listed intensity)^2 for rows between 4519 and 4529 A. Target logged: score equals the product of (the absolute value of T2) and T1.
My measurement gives 13.7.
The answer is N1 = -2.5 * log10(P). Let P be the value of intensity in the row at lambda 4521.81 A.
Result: -1.54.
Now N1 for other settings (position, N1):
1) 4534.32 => -1.56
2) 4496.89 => -1.27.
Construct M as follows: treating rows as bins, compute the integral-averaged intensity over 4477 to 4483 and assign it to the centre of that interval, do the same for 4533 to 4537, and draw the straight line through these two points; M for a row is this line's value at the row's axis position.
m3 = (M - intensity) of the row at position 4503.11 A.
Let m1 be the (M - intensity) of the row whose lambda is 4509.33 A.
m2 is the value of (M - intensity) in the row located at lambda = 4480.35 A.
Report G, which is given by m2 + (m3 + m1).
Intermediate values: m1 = -0.01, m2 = -0.12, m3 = -0.45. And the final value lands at -0.6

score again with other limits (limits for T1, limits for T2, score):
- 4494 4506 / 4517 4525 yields 13.9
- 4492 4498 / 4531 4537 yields 12.1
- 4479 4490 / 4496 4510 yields 15.6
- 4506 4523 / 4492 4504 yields 13.8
